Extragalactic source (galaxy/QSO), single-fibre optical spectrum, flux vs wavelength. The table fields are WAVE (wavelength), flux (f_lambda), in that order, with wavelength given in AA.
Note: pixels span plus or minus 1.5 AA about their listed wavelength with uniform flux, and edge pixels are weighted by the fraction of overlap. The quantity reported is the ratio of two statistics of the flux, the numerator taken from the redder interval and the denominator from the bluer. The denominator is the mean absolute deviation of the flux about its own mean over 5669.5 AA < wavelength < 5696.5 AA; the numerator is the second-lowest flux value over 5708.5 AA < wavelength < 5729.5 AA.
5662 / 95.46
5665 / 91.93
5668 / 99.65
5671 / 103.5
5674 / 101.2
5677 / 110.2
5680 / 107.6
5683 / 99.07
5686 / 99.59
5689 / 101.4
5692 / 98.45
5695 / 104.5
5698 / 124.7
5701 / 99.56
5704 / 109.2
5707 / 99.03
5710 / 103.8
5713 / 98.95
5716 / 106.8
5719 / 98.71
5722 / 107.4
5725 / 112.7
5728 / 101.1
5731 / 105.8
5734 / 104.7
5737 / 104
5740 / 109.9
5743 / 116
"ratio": 31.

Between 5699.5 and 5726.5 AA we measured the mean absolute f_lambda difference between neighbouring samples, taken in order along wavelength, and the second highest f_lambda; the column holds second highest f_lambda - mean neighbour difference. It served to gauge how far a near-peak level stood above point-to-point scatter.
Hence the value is 102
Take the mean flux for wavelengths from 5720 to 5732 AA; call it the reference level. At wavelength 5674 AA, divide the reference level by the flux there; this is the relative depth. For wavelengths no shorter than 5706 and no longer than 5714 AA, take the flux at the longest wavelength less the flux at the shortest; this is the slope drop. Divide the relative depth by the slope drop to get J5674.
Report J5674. -13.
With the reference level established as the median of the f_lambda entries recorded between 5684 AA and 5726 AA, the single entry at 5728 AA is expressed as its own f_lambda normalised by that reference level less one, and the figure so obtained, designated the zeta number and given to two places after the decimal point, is -0.01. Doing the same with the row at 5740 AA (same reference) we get 0.07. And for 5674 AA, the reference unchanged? -0.01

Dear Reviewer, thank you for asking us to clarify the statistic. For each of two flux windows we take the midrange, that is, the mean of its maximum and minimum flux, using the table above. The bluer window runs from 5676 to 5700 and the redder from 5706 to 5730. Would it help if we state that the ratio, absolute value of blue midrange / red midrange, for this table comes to 1.06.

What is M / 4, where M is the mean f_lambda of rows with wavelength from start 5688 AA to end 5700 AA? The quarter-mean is 26.8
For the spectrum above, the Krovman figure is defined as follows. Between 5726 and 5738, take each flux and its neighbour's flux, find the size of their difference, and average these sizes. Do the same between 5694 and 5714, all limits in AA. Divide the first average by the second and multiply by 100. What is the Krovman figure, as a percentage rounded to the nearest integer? 17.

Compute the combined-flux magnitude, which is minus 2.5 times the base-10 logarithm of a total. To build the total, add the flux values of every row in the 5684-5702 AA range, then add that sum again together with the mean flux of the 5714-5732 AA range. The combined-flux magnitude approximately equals -7.84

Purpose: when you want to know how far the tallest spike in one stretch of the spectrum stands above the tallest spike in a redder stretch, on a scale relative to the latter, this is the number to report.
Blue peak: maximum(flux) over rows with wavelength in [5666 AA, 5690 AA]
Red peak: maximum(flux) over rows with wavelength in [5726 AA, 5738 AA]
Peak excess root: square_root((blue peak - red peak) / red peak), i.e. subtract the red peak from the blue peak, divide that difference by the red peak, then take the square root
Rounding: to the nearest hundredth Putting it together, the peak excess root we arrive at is 0.20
